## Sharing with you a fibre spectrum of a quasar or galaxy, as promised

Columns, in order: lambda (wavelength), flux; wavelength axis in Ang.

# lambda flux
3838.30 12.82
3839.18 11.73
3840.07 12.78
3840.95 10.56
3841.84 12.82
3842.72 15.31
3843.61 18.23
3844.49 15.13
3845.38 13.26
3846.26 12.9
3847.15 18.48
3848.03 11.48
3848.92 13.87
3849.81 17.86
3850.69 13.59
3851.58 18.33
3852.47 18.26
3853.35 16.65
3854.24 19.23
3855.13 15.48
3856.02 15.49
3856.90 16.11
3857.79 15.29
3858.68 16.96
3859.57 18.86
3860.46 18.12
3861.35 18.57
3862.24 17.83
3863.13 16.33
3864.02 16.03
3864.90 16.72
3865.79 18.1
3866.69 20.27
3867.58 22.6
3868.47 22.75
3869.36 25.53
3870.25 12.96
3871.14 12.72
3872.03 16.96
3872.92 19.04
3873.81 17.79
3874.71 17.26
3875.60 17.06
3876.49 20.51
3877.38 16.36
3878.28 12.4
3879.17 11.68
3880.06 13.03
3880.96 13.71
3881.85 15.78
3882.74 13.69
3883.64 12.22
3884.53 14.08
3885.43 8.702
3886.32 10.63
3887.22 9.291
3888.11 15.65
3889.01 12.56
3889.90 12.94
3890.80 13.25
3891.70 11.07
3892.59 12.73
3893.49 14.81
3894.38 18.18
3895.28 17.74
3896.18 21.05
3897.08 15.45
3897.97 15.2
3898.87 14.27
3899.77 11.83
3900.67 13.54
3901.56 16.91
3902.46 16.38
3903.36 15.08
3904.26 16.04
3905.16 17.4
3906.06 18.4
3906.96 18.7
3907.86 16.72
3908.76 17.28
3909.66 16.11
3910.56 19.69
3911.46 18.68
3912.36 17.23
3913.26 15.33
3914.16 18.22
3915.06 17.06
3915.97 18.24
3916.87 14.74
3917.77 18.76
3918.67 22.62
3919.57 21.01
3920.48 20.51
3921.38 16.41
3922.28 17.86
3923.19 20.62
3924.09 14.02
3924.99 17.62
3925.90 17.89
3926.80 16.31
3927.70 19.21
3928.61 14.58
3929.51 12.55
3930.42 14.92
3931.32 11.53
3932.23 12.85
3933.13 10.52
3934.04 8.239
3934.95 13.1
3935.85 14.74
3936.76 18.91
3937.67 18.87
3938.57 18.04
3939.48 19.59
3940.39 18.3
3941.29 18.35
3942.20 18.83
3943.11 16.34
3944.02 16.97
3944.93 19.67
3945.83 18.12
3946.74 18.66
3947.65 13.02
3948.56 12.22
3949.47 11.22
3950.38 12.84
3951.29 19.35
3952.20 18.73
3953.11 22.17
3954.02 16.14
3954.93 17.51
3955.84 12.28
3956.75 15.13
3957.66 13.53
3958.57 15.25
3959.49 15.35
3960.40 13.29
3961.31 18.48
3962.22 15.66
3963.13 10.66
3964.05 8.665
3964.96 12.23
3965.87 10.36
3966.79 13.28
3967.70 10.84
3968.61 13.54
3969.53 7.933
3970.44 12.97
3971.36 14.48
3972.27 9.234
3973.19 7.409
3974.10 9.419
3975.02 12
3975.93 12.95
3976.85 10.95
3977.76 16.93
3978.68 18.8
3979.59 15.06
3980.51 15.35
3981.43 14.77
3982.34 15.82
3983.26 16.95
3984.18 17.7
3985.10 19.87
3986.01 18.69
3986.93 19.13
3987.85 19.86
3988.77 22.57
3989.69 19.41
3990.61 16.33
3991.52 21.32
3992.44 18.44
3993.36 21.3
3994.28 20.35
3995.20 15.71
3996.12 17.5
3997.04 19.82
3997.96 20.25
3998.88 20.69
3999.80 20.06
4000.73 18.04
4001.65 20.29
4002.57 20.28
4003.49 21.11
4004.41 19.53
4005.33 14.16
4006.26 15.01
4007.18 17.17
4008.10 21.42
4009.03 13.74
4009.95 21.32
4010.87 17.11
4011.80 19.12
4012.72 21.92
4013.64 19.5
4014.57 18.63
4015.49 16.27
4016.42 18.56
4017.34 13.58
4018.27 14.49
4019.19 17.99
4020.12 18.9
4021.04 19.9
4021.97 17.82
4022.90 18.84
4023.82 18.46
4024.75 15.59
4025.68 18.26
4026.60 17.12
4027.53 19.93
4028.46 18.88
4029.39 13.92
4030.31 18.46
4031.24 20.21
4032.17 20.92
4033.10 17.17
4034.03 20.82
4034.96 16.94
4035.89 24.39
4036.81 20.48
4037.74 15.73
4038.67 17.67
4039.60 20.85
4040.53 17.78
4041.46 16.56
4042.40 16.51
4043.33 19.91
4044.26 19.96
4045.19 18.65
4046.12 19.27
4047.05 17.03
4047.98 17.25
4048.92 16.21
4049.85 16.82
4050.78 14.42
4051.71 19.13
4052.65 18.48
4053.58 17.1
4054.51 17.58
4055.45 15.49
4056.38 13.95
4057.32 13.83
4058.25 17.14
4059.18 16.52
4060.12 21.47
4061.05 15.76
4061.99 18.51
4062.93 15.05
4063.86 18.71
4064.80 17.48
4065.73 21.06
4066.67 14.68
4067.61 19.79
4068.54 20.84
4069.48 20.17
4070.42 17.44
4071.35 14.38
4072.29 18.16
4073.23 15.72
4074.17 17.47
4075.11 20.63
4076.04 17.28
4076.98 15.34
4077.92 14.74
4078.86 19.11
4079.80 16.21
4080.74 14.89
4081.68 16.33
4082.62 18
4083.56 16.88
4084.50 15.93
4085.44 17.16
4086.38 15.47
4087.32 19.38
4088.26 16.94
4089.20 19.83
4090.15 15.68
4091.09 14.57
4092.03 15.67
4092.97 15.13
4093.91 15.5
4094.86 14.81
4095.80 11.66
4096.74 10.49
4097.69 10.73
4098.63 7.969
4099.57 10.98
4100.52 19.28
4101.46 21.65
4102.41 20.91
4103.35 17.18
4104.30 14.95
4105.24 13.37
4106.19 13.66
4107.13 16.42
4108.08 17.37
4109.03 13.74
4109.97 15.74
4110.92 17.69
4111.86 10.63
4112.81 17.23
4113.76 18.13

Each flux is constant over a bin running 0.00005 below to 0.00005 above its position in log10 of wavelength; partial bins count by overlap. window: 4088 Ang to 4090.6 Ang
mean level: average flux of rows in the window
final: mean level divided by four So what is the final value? 4.37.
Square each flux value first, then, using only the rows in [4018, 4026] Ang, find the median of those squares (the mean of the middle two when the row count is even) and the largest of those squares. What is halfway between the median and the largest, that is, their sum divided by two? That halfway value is 365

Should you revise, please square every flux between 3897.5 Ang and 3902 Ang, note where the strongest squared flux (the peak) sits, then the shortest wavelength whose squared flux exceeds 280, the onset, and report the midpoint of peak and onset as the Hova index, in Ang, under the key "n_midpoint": 3901.6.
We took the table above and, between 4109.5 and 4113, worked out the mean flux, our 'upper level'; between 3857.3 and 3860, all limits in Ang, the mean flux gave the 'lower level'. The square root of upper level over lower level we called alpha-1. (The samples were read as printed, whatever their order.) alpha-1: 0.95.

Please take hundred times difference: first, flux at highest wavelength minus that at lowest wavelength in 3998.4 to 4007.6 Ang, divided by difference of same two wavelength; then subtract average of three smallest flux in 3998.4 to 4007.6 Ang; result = -1587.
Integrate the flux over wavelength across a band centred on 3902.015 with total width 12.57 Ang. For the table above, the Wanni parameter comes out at 204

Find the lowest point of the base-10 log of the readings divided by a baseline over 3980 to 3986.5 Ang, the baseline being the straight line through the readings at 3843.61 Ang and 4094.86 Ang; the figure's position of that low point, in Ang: 3981.43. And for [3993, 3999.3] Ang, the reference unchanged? 3995.20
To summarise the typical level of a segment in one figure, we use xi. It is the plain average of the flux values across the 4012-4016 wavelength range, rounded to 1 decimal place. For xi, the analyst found 19.1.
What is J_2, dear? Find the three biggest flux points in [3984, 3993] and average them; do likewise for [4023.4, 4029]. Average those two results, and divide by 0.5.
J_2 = 40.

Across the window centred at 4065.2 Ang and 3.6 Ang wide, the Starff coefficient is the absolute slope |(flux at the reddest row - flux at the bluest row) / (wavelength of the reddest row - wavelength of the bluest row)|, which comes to 1.43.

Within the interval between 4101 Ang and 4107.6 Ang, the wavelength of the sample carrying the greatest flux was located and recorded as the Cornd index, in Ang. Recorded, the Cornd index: 4101.46 Ang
